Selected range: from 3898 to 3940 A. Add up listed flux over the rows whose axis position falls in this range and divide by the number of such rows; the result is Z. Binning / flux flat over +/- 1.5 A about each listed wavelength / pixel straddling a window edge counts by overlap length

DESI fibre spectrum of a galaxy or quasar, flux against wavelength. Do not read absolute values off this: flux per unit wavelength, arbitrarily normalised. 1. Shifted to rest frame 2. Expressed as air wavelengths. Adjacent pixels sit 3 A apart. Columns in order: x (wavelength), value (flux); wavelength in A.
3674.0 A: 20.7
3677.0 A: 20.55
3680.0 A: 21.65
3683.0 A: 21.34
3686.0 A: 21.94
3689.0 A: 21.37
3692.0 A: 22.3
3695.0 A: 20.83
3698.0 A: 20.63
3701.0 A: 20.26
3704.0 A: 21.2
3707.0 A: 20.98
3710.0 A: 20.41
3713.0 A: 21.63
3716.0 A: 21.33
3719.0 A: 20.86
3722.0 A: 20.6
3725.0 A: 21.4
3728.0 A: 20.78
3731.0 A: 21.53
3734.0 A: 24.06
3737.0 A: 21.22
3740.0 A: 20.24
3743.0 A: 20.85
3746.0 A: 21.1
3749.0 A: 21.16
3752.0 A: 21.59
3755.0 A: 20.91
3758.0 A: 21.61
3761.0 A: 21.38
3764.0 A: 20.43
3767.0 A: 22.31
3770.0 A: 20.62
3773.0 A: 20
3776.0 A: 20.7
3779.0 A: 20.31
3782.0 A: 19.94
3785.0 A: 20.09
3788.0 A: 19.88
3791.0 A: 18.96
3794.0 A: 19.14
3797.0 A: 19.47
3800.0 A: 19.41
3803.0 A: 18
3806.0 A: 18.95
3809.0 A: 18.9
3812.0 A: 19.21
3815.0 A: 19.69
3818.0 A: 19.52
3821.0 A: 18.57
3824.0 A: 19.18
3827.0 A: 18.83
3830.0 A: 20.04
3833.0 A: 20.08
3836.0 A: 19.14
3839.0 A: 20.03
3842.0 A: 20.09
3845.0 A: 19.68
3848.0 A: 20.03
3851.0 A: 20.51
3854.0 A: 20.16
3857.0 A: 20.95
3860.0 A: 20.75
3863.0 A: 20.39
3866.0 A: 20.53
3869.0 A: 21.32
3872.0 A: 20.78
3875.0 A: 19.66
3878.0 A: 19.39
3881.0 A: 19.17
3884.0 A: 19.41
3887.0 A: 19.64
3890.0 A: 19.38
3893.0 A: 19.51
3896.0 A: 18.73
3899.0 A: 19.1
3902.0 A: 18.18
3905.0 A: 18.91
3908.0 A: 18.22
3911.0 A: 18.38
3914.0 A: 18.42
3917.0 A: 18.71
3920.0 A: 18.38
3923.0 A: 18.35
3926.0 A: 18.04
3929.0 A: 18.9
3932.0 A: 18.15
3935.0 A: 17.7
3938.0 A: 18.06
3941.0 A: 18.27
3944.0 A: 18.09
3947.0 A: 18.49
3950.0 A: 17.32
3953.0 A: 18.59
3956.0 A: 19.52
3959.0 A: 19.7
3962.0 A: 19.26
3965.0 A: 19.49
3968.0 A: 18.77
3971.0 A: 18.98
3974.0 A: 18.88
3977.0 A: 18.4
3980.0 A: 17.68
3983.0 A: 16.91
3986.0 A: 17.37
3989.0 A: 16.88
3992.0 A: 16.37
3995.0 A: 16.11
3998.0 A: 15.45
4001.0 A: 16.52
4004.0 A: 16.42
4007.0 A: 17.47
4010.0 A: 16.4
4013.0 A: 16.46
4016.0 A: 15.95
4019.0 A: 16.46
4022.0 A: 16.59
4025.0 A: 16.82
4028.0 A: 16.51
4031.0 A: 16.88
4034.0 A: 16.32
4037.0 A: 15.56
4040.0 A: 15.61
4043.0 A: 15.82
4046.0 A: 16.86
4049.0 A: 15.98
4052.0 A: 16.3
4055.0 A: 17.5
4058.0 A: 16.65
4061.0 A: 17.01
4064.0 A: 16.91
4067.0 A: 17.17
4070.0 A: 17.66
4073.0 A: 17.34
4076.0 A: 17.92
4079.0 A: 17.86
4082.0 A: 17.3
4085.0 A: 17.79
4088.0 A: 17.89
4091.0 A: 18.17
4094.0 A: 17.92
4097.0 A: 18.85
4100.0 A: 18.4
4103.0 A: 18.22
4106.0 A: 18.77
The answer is 18.4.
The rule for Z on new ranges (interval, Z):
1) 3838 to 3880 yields 20.3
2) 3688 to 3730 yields 21.0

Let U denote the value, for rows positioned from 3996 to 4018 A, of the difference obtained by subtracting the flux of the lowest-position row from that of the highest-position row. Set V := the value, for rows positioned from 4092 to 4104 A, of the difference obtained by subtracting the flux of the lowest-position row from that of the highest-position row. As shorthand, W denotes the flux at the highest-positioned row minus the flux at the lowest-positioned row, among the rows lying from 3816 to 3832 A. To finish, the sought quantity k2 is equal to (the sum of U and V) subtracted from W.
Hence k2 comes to -0.3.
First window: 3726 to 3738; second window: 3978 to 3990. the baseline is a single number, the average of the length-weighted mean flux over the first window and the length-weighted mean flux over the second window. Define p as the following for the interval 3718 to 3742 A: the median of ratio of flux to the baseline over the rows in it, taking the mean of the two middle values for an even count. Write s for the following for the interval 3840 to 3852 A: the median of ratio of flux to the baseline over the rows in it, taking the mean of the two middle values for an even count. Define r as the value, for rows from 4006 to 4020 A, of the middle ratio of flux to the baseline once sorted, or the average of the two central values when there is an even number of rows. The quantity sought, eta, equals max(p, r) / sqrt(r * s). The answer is 1.16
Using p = 1.07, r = 0.84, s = 1.024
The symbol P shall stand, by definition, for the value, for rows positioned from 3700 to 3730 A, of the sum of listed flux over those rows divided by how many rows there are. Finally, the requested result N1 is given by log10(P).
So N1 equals 1.32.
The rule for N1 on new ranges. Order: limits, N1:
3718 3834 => 1.31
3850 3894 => 1.30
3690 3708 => 1.32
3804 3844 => 1.29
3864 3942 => 1.28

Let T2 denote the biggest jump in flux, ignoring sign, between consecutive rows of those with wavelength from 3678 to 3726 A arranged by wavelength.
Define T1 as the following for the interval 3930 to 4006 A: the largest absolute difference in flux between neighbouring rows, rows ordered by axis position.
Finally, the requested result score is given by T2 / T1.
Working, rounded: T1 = 1.27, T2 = 1.5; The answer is 1.16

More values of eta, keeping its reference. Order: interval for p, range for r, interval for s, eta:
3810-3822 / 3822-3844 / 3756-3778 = 0.98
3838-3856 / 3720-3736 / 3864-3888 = 1.04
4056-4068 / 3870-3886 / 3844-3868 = 0.97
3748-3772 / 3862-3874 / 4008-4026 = 1.15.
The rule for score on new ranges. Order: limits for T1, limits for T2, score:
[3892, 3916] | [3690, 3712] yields 1.60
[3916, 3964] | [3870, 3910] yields 0.88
